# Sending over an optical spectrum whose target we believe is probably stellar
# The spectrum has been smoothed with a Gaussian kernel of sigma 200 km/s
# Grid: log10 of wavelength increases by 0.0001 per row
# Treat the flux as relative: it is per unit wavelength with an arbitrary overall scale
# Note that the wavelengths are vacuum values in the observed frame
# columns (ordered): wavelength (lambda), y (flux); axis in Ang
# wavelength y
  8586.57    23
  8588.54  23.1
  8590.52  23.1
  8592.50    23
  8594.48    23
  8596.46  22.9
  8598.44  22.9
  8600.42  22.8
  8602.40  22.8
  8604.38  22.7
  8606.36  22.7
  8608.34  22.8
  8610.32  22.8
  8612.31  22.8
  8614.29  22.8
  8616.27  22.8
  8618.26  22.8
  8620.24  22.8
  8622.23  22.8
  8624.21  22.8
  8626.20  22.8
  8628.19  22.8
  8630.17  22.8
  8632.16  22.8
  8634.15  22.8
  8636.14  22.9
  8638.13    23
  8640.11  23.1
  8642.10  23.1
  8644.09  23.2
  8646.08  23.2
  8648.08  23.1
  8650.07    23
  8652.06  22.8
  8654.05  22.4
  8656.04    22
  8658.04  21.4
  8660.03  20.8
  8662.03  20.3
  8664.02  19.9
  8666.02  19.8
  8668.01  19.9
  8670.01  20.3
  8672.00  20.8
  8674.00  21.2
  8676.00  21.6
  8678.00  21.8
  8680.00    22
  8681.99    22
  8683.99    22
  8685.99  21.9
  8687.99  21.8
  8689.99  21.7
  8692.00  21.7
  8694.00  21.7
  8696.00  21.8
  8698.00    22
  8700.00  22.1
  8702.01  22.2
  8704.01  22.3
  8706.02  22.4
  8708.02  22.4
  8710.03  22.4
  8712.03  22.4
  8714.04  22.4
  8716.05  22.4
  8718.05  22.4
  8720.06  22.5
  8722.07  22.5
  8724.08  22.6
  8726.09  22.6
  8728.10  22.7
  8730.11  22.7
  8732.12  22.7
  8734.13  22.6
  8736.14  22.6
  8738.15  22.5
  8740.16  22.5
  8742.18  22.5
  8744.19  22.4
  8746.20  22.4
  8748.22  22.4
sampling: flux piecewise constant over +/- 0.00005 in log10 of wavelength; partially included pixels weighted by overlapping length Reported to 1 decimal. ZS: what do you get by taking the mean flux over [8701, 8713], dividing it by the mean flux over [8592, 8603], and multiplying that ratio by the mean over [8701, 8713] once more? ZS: 21.8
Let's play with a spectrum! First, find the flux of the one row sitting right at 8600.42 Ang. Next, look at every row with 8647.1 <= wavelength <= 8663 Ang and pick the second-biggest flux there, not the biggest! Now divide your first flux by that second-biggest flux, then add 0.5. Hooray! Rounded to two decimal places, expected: 1.49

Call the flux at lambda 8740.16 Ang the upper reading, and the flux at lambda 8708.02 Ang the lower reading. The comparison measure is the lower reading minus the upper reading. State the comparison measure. -0.10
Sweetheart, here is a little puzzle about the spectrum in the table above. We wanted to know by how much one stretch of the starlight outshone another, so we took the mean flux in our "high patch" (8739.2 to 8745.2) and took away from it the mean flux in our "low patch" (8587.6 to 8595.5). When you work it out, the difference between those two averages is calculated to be -0.6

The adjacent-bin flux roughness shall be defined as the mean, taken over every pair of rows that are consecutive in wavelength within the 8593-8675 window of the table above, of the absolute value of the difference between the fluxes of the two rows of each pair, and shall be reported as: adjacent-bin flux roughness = 0.14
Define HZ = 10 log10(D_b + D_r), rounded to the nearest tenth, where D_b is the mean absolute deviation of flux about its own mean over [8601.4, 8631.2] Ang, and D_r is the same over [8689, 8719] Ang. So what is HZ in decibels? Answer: -5.5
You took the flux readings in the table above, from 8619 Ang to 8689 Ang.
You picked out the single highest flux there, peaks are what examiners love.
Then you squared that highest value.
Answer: 538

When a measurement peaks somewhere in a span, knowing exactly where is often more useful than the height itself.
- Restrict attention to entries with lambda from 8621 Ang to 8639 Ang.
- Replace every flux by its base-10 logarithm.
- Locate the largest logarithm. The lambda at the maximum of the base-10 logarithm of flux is 8638.13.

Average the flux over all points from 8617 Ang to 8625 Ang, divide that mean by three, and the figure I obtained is 7.60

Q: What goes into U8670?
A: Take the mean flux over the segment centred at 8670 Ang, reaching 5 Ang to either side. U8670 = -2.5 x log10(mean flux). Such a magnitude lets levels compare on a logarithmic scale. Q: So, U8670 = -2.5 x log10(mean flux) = -3.27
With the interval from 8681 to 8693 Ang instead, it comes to -3.35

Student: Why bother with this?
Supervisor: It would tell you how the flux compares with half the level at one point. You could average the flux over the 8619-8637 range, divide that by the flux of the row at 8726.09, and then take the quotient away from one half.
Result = -0.509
